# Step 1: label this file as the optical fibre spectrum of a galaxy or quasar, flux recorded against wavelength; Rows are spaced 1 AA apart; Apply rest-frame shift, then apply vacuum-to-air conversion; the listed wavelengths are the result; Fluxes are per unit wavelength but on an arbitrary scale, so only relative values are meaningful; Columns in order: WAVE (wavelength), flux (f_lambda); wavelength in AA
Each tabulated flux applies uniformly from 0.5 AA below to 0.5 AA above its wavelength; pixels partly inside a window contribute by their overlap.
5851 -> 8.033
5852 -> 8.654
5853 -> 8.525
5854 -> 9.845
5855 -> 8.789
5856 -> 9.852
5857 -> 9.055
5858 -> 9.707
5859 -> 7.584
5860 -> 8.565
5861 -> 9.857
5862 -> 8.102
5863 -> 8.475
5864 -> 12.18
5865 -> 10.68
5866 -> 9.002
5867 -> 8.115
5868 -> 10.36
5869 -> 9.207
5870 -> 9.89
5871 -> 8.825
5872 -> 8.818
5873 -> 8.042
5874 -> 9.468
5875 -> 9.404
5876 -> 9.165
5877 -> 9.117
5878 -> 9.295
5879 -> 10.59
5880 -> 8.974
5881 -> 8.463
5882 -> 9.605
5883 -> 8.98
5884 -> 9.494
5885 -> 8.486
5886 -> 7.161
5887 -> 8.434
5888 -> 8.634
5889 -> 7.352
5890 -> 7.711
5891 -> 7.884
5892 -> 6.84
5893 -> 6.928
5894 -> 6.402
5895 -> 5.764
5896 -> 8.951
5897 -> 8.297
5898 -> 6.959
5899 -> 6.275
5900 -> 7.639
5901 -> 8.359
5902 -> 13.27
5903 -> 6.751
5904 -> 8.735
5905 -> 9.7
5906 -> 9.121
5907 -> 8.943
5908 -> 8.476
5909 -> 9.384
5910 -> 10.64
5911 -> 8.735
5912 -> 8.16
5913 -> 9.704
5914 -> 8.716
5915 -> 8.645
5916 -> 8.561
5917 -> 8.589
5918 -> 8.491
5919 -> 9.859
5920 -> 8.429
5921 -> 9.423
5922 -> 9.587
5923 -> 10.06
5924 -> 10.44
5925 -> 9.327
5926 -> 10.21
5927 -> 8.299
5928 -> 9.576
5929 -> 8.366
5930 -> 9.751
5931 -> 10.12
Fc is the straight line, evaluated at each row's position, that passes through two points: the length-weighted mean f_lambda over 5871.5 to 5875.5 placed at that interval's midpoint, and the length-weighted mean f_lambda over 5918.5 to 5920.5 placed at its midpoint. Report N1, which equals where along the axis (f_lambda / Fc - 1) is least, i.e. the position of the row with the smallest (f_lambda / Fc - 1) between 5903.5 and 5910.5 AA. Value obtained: 5908 AA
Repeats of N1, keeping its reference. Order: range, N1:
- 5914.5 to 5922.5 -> 5920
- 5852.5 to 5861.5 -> 5859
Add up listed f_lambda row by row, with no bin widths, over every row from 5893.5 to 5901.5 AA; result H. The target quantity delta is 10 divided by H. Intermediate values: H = 59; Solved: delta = 0.17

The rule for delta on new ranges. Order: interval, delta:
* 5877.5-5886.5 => 0.12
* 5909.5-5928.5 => 0.06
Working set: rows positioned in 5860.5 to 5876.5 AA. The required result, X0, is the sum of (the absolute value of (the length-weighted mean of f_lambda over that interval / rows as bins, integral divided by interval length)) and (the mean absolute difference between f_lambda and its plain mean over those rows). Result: 10.1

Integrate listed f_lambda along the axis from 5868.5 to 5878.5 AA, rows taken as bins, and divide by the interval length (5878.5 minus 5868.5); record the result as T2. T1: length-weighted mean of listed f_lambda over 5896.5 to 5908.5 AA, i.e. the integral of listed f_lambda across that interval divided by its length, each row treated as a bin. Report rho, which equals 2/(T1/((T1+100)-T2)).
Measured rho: 23.3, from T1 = 8.5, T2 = 9.12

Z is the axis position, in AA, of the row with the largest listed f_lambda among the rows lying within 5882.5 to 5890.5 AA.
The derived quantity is 5884 AA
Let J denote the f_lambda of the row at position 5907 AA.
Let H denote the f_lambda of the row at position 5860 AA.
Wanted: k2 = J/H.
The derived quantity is 1.04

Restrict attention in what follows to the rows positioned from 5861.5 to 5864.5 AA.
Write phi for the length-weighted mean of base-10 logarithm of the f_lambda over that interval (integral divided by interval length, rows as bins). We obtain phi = 0.974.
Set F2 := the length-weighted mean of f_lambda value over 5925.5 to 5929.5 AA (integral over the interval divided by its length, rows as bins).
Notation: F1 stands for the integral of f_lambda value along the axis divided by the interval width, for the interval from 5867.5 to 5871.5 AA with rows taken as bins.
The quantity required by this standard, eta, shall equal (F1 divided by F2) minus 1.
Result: 0.05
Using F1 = 9.6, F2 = 9.11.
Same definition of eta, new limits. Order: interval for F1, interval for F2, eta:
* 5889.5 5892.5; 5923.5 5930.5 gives -0.21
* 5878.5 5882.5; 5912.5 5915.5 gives 0.04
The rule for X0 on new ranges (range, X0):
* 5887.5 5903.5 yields 8.9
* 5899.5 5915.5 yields 10.0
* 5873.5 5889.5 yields 9.5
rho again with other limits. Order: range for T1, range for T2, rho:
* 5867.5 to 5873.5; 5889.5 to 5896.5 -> 22.2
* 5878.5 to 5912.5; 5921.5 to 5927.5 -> 23.5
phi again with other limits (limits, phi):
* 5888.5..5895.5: 0.842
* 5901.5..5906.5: 0.968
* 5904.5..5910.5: 0.971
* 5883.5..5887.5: 0.922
